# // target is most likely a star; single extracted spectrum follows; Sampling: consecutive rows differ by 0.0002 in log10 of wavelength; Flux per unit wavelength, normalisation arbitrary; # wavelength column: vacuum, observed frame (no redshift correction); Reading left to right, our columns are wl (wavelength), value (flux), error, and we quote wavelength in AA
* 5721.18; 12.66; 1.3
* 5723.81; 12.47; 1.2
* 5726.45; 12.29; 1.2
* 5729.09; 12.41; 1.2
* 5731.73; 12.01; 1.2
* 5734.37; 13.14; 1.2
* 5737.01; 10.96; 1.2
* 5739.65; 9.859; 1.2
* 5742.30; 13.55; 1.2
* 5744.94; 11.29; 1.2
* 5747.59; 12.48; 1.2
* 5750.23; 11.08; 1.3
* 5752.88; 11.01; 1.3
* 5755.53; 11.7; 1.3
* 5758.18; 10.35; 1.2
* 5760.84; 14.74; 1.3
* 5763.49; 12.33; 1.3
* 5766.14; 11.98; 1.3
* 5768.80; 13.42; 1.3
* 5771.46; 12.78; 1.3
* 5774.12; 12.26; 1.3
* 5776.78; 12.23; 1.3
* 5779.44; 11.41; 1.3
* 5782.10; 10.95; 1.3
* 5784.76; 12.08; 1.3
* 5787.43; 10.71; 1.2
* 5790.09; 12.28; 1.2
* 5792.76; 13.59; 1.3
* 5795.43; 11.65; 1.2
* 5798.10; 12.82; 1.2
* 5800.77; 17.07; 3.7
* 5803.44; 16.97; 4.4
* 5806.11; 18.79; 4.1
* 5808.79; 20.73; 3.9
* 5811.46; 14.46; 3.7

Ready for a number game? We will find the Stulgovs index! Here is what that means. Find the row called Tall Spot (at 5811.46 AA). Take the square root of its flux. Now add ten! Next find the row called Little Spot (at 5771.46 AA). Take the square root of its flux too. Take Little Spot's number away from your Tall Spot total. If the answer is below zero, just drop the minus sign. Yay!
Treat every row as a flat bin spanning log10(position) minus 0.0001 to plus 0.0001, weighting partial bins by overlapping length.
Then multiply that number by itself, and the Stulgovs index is 105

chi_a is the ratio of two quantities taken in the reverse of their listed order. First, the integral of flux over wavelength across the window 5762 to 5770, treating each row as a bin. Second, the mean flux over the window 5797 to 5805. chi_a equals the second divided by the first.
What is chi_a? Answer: 0.16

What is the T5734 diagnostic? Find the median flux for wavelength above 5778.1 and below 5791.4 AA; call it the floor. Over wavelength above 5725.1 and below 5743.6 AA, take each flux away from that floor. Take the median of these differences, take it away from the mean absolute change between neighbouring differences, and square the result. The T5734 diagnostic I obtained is 5.4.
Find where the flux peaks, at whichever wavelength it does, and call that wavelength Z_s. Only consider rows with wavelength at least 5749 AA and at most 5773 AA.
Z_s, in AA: 5760.84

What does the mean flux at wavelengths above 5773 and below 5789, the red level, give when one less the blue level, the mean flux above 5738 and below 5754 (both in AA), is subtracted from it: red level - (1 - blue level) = 22.2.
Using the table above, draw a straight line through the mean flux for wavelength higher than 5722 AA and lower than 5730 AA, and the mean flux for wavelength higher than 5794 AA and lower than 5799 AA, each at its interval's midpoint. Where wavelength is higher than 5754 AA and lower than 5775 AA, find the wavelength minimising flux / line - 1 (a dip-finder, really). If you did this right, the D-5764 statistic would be 5758.18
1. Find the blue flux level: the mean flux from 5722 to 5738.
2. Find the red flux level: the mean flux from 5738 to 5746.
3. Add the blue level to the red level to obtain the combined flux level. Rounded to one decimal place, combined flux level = 23.8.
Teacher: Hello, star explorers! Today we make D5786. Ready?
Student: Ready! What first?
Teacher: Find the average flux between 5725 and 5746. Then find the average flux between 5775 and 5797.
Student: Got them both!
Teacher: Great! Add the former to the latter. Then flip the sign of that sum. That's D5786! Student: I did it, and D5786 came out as -23.8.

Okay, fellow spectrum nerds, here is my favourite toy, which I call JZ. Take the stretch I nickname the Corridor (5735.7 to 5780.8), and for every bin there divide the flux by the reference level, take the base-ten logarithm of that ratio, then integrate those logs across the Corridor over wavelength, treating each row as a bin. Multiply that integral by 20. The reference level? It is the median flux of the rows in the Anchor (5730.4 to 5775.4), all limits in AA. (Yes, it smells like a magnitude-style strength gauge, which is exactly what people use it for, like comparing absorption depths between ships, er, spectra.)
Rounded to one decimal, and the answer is -3.3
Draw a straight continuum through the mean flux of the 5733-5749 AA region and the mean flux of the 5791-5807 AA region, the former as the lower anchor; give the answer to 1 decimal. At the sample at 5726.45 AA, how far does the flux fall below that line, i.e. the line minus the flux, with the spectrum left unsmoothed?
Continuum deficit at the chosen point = -1.2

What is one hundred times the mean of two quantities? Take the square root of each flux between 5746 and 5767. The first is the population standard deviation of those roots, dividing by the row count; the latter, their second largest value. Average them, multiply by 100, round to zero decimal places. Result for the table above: 185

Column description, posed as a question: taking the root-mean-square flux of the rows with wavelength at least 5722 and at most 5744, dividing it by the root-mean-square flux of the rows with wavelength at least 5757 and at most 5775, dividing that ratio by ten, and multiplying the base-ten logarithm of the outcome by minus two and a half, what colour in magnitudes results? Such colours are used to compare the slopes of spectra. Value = 2.54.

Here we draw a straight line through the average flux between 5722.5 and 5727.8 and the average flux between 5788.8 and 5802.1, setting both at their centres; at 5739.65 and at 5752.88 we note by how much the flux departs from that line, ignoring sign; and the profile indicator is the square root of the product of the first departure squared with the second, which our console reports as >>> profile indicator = 3.7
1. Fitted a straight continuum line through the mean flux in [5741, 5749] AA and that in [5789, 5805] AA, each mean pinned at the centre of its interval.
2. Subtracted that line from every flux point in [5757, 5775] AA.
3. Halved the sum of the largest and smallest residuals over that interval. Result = -0.4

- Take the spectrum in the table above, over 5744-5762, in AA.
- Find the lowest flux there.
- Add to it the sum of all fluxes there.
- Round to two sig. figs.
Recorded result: 93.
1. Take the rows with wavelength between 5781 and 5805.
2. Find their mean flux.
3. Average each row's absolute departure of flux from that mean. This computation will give 1.83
